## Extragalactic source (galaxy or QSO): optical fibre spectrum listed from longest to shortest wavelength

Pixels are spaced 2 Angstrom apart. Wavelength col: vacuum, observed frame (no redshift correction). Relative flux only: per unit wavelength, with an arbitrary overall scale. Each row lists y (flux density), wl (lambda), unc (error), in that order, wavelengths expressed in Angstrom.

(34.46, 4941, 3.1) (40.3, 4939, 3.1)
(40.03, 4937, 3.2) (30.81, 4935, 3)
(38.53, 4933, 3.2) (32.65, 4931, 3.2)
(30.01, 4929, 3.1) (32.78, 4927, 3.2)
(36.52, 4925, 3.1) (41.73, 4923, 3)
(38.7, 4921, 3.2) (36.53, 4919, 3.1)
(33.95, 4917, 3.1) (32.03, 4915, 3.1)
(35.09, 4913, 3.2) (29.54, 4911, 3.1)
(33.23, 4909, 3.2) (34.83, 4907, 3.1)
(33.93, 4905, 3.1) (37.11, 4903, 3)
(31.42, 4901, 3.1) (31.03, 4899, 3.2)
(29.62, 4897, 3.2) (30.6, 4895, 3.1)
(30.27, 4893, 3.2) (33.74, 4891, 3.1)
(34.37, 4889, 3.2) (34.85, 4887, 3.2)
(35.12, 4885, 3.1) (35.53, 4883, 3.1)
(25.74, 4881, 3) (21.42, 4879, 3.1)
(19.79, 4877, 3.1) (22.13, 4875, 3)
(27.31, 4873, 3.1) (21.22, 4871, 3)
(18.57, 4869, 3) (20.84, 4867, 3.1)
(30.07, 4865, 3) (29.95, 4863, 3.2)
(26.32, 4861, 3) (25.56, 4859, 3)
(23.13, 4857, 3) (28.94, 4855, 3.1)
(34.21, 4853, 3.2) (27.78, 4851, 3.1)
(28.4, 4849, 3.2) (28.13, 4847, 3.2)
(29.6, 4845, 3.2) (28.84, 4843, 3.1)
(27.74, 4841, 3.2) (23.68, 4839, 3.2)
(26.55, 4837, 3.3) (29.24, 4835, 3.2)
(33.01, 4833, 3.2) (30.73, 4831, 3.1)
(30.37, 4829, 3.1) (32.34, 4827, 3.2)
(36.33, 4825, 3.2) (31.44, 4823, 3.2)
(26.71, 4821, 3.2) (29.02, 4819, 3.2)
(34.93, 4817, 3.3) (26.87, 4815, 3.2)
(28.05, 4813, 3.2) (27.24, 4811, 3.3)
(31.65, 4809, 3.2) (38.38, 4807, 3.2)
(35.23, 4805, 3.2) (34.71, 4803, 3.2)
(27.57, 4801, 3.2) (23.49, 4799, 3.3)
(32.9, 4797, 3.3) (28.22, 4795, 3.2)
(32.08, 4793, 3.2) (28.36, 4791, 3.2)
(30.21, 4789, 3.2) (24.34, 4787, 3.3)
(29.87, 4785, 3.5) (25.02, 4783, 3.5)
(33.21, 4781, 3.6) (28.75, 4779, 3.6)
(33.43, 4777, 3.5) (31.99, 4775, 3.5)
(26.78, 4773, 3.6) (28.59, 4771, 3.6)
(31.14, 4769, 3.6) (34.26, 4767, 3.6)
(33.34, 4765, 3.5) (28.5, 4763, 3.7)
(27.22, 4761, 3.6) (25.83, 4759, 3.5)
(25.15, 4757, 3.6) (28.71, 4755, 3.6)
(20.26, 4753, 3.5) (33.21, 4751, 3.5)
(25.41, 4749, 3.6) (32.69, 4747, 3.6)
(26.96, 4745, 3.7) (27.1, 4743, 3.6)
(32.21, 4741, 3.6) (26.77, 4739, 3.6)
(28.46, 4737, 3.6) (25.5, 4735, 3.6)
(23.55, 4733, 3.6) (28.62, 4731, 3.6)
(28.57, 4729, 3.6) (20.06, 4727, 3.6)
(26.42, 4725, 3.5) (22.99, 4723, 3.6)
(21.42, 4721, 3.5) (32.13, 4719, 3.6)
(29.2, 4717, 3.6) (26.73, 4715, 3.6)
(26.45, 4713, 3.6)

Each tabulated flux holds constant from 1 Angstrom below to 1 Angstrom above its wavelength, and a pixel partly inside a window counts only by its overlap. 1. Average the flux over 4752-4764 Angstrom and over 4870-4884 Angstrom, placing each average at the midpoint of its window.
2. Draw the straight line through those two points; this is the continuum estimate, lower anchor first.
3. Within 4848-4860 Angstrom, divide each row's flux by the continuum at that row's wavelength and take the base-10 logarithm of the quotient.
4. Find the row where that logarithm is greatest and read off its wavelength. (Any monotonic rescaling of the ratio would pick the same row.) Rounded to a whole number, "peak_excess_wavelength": 4853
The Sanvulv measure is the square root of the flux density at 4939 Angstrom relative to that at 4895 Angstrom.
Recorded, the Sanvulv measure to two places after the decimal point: 1.15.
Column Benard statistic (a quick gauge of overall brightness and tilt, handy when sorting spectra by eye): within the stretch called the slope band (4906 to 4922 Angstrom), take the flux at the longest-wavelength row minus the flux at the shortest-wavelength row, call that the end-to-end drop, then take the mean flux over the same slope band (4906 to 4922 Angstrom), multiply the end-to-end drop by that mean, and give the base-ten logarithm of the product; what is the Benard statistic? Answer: 2.1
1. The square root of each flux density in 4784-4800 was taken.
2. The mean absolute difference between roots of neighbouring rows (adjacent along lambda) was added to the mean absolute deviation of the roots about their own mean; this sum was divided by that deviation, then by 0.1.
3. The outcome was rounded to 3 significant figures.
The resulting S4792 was 29.2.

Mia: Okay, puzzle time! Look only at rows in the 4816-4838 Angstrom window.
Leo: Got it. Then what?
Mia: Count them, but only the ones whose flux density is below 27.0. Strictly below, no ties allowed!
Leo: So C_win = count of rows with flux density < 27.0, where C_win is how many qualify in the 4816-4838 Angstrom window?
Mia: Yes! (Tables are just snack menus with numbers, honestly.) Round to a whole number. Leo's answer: 2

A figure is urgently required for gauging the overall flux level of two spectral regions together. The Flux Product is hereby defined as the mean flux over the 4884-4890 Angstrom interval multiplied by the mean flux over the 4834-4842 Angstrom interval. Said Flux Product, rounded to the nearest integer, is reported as 932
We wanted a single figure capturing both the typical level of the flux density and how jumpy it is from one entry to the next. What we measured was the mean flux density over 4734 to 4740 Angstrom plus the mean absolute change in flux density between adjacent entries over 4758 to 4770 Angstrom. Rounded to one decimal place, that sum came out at 29.2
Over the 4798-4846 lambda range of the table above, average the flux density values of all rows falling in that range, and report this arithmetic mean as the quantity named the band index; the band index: 30.2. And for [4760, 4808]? 30.3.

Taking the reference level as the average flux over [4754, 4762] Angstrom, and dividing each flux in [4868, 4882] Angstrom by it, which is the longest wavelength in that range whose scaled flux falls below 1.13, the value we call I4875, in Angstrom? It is 4881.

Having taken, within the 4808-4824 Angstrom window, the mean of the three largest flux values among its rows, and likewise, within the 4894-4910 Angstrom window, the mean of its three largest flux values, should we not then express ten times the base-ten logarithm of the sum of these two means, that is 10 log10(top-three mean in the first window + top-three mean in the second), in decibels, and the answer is 18.3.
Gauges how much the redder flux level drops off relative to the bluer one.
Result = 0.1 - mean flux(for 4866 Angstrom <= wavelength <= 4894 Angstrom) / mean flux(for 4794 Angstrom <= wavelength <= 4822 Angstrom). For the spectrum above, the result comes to -0.80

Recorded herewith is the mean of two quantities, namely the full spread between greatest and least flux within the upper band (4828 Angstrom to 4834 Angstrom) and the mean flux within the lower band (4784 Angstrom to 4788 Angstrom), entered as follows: 15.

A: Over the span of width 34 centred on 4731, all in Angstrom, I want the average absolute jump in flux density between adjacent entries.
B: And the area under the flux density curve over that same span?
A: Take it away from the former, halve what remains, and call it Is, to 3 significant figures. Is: -457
